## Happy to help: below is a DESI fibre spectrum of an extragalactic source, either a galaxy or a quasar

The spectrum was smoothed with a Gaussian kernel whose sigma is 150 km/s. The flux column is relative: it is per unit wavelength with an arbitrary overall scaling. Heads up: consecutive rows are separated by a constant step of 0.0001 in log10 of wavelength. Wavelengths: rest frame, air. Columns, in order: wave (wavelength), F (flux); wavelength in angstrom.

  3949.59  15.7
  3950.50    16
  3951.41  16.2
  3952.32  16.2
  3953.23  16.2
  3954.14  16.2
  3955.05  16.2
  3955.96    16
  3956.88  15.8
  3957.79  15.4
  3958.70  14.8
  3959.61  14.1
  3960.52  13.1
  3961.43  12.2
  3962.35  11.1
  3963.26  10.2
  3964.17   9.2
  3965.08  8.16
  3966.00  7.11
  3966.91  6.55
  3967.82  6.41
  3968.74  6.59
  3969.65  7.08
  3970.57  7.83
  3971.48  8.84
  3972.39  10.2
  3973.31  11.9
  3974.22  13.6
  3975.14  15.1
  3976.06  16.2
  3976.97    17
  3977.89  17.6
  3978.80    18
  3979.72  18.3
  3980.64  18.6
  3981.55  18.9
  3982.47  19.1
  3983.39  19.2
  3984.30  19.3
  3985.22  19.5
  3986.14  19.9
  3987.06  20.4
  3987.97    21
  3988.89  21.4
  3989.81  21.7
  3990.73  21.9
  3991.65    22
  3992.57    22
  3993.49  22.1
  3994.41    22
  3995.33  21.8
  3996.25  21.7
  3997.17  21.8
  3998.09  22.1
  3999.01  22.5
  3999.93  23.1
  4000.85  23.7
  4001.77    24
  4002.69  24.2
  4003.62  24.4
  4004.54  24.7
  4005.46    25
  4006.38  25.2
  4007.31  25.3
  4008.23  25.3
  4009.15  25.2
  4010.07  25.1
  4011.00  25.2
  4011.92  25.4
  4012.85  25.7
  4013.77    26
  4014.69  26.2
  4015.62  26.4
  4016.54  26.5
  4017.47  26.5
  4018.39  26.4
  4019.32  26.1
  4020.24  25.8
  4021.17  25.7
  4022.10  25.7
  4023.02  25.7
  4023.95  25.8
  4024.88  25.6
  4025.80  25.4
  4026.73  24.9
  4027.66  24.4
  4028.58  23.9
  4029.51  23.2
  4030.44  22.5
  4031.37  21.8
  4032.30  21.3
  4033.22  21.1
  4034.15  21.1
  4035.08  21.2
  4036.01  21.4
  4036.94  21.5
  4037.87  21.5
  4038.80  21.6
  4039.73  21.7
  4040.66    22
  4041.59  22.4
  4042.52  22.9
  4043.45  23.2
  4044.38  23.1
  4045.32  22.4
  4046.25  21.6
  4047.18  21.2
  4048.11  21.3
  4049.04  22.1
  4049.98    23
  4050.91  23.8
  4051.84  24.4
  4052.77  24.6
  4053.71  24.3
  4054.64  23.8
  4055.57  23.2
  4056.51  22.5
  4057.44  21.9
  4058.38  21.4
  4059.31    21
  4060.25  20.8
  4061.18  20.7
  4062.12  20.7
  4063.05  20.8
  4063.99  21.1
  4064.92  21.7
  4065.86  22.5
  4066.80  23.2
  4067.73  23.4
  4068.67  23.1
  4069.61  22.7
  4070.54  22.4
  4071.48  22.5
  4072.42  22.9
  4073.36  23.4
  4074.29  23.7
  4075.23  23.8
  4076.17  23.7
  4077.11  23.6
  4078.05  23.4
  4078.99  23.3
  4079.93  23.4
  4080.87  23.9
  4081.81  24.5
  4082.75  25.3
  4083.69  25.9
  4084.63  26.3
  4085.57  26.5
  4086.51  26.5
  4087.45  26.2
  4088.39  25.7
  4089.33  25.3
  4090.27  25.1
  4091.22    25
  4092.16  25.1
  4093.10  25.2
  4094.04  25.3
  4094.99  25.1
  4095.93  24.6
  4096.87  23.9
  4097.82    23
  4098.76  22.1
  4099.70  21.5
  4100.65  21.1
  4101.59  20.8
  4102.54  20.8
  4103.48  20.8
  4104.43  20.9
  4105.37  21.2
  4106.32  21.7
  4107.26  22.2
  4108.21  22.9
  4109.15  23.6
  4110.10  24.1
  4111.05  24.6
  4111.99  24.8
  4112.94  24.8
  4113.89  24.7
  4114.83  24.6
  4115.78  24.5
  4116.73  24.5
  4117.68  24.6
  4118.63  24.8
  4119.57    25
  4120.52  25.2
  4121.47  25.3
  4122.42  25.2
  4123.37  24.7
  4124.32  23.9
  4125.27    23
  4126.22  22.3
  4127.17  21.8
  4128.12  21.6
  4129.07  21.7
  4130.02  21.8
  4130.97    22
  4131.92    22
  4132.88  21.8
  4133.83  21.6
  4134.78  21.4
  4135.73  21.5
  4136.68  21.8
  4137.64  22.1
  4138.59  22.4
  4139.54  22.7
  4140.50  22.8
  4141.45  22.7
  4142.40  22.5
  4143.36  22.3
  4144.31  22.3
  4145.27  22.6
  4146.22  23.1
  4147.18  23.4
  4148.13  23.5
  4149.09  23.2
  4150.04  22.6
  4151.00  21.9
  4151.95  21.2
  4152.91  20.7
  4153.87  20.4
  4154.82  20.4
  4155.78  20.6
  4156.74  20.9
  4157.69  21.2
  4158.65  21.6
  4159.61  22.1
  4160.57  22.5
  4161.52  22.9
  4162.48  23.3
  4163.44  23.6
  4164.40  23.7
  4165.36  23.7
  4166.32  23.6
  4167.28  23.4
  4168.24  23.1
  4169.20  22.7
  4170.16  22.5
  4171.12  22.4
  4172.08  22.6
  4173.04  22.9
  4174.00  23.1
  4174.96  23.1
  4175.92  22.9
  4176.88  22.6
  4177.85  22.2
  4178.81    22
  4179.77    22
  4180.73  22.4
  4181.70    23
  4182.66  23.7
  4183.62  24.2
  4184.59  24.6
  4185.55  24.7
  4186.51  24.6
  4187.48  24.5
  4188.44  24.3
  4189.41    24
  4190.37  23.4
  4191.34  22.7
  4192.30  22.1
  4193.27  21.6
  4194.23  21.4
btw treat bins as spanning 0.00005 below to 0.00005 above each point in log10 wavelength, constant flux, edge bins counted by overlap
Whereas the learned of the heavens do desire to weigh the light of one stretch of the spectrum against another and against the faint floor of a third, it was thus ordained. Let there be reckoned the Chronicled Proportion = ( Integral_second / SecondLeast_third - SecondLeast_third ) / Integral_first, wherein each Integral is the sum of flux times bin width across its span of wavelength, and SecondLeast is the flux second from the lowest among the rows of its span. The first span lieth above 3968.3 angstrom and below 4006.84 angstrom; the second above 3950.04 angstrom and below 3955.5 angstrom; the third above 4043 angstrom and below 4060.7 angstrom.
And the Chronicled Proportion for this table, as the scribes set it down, -0.023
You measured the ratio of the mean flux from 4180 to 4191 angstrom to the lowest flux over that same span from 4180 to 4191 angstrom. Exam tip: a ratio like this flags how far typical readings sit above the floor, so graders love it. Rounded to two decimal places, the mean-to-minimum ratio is 1.07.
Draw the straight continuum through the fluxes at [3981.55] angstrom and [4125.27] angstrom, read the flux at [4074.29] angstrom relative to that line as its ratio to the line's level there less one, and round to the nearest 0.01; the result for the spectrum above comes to 0.10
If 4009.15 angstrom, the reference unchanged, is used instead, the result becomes 0.28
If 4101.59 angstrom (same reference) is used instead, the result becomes -0.07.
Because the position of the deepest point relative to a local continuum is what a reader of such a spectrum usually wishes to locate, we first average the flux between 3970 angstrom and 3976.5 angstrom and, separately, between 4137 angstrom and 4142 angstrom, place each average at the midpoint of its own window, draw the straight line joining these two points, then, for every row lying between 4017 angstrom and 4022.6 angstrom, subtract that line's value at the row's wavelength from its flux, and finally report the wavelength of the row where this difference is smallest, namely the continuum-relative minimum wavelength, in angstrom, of 4022.10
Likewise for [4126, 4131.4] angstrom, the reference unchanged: 4128.12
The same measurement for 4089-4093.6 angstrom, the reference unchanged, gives 4091.22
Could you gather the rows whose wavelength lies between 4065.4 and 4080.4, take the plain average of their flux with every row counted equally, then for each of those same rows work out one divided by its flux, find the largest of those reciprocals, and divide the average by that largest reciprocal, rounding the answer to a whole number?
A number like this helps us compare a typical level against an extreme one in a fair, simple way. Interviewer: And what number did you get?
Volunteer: 519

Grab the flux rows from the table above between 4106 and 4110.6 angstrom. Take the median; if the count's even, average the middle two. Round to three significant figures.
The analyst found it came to 22.9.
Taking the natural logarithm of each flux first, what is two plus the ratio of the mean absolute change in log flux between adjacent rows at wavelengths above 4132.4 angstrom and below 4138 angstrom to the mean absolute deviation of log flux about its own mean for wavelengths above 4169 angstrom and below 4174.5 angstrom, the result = 3.15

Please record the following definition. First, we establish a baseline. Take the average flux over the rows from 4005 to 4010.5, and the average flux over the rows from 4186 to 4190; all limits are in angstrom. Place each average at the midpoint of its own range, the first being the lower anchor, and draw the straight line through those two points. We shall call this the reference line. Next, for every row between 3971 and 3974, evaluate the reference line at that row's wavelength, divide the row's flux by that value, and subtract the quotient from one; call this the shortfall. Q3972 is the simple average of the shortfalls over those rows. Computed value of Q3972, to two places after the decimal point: 0.59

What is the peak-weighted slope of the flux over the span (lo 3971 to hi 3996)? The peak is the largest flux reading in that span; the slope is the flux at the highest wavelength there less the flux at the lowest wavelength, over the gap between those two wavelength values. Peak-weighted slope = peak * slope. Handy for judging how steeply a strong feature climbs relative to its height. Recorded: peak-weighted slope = 12.0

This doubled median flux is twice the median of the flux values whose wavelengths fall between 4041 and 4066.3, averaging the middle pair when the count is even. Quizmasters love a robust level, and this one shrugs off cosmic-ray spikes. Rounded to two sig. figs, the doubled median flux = 45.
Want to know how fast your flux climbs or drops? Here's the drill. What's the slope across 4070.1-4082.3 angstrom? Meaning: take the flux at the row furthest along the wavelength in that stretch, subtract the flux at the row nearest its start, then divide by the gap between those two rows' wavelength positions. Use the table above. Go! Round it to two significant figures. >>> 0.19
